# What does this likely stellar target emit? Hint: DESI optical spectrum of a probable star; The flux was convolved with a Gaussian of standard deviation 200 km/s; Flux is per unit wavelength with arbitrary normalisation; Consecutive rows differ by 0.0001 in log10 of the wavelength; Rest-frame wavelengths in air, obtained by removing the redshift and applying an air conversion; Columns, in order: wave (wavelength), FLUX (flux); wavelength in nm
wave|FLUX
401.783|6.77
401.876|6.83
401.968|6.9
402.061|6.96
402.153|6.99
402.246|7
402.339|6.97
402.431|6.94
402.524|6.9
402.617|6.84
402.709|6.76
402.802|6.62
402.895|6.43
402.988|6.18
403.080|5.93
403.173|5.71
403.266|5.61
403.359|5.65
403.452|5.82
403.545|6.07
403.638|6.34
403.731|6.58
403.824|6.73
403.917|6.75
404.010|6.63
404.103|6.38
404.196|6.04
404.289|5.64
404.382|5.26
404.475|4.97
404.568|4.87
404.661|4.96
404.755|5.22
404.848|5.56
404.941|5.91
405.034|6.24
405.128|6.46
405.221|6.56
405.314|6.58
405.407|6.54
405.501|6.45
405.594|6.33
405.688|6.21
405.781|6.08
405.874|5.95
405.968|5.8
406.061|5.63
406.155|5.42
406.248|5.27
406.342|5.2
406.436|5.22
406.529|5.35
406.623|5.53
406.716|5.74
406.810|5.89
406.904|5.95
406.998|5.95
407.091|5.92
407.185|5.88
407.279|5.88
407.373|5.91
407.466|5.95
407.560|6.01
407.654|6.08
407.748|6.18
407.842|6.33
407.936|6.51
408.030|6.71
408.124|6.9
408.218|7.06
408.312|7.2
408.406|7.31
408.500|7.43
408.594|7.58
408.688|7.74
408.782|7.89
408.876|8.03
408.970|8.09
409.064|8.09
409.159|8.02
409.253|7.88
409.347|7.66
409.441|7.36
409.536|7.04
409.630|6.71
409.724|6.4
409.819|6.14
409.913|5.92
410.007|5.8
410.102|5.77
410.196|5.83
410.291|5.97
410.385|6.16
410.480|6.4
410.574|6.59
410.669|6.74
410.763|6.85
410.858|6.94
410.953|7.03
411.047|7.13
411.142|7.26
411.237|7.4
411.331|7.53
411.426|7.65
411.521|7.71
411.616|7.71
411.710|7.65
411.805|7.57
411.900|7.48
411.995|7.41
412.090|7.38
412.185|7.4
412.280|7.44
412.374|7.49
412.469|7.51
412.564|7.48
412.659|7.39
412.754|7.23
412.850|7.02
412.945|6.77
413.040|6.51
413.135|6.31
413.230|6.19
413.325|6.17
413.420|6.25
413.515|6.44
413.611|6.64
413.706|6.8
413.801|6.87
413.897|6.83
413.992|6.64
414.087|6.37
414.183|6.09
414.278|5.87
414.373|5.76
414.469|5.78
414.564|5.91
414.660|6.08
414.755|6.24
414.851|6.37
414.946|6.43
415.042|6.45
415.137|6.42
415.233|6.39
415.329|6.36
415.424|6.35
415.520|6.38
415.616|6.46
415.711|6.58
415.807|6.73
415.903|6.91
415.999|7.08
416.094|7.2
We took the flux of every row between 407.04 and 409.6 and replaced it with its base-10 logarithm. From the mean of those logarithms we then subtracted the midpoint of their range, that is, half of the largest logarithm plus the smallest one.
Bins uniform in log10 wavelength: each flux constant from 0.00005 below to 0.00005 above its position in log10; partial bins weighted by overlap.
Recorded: 0.003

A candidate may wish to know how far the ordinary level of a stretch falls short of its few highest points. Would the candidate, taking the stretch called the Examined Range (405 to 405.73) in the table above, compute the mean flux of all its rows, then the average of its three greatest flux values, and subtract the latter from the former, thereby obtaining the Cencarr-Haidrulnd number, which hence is -0.14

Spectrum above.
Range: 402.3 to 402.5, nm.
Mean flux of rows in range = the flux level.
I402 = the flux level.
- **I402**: 6.96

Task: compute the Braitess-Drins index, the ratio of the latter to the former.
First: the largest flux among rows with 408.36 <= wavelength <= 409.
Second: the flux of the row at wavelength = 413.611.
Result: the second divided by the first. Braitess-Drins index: 0.82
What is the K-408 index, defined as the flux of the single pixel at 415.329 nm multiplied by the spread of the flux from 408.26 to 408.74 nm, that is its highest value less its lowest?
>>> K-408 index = 3.4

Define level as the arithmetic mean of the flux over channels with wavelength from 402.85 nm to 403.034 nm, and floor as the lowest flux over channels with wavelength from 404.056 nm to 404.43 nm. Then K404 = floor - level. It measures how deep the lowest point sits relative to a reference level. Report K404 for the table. -1.0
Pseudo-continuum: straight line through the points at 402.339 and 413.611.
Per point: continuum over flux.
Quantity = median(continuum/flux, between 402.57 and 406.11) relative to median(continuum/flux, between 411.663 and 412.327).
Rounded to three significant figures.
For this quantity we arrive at 1.26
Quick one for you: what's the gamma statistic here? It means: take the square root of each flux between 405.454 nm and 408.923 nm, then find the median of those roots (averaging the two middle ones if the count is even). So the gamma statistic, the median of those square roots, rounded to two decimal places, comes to 2.45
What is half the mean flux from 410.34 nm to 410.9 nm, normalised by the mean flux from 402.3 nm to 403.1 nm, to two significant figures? 0.50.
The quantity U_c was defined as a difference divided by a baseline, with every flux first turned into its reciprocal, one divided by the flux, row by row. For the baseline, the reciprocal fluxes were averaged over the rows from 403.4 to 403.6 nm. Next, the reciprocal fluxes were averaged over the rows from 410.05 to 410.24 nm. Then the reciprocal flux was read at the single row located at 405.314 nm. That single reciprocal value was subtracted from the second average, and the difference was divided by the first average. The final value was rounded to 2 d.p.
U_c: 0.12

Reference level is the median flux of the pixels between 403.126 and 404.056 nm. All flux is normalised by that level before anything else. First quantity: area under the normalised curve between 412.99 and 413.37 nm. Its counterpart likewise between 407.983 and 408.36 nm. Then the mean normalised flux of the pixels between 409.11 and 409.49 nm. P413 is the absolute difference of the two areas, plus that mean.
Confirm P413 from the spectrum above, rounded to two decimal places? 1.28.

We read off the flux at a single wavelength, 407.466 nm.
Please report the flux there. 5.95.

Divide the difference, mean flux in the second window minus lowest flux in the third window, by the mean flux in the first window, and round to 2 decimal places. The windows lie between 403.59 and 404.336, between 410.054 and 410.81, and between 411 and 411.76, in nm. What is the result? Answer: -0.13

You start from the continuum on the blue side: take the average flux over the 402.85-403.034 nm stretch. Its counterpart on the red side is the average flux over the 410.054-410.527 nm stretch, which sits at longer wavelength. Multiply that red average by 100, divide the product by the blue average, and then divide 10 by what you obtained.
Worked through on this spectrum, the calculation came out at 0.105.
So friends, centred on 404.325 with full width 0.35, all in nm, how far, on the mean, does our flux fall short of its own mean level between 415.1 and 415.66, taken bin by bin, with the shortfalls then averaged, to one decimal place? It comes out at 0.9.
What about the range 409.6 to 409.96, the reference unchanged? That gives 0.1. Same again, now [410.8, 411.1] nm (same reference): -0.6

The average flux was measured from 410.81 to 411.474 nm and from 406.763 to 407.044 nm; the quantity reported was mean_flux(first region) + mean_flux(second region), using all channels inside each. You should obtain 13.2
